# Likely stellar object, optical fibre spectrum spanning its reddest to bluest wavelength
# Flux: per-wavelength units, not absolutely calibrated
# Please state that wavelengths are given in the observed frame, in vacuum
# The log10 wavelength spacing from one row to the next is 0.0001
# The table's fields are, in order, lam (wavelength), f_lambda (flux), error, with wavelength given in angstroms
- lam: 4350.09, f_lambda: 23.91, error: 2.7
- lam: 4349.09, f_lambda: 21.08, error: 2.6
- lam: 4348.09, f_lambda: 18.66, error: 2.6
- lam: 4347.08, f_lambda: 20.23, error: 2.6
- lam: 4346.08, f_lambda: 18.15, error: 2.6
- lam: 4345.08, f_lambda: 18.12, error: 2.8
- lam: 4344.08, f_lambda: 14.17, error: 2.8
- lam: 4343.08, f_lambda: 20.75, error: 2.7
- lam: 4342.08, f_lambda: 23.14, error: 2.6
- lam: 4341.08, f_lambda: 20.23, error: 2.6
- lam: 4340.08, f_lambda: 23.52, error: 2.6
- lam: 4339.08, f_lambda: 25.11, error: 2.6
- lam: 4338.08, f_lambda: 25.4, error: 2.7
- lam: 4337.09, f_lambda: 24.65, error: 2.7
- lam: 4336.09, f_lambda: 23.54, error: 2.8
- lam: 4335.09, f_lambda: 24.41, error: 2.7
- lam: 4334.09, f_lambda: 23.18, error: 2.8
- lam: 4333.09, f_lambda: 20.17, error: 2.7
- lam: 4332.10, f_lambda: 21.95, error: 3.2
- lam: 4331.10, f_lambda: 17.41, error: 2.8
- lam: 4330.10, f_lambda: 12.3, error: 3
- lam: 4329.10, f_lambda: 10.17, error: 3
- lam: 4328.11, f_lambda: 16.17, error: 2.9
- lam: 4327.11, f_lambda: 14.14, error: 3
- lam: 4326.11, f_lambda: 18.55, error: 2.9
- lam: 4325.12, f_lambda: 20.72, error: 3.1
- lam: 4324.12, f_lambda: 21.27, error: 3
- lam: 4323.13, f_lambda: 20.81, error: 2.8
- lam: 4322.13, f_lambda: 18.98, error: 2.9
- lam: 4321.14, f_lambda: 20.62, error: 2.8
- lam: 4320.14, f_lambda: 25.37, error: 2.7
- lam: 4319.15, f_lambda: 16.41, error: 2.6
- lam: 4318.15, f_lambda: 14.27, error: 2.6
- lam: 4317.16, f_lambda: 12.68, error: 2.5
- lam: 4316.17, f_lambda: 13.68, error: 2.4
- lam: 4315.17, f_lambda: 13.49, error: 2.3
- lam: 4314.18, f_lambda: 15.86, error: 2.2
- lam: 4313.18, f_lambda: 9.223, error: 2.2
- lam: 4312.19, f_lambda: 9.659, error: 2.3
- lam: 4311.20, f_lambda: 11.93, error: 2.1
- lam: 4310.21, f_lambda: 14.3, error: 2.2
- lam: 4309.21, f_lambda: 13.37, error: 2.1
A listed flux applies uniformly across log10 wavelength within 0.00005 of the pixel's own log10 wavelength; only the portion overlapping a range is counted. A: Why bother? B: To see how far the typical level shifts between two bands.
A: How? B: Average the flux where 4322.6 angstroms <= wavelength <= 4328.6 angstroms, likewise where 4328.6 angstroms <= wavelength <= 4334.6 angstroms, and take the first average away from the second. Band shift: -1.1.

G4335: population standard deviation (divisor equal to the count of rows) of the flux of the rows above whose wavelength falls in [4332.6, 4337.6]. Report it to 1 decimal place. 1.6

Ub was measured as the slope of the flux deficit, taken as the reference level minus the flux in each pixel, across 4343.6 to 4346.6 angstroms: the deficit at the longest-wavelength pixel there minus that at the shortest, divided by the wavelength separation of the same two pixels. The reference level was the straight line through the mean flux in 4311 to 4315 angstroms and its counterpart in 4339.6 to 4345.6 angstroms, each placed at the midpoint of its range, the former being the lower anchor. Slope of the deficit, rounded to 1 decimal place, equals -1.7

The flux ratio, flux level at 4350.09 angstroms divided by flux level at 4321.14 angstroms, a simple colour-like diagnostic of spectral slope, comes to 1.16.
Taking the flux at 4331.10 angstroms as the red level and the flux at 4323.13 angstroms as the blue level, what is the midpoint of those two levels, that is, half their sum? 19.1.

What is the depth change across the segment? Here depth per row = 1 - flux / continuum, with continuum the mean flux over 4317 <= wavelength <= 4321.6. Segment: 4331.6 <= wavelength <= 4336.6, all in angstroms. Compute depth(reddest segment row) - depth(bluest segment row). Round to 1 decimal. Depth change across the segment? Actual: -0.1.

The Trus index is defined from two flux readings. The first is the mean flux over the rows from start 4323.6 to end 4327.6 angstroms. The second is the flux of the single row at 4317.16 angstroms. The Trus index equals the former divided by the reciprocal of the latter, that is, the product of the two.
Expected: 237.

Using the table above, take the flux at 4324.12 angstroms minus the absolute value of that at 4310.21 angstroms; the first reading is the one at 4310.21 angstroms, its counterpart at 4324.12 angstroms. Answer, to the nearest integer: 7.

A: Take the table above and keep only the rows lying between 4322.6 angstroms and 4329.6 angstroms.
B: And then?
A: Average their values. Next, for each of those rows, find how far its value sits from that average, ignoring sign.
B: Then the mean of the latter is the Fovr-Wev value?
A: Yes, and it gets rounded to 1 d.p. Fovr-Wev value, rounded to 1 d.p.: 3.4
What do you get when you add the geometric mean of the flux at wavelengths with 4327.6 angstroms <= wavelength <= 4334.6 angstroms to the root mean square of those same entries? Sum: 35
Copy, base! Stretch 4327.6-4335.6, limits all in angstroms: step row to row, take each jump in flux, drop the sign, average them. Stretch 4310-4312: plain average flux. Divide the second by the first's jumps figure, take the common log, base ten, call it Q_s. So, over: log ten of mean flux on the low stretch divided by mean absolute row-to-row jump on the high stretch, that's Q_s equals 0.6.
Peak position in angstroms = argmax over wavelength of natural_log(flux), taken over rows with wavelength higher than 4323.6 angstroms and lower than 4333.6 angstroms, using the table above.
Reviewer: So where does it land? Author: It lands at 4332.10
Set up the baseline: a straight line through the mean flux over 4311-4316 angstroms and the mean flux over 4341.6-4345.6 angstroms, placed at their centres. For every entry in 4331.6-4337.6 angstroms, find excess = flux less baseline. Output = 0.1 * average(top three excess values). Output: 0.69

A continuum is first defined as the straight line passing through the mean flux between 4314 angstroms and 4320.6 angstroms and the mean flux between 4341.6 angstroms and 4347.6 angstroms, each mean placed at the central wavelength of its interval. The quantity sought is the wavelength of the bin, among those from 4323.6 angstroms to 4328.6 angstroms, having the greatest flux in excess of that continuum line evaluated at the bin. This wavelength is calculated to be 4324.12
